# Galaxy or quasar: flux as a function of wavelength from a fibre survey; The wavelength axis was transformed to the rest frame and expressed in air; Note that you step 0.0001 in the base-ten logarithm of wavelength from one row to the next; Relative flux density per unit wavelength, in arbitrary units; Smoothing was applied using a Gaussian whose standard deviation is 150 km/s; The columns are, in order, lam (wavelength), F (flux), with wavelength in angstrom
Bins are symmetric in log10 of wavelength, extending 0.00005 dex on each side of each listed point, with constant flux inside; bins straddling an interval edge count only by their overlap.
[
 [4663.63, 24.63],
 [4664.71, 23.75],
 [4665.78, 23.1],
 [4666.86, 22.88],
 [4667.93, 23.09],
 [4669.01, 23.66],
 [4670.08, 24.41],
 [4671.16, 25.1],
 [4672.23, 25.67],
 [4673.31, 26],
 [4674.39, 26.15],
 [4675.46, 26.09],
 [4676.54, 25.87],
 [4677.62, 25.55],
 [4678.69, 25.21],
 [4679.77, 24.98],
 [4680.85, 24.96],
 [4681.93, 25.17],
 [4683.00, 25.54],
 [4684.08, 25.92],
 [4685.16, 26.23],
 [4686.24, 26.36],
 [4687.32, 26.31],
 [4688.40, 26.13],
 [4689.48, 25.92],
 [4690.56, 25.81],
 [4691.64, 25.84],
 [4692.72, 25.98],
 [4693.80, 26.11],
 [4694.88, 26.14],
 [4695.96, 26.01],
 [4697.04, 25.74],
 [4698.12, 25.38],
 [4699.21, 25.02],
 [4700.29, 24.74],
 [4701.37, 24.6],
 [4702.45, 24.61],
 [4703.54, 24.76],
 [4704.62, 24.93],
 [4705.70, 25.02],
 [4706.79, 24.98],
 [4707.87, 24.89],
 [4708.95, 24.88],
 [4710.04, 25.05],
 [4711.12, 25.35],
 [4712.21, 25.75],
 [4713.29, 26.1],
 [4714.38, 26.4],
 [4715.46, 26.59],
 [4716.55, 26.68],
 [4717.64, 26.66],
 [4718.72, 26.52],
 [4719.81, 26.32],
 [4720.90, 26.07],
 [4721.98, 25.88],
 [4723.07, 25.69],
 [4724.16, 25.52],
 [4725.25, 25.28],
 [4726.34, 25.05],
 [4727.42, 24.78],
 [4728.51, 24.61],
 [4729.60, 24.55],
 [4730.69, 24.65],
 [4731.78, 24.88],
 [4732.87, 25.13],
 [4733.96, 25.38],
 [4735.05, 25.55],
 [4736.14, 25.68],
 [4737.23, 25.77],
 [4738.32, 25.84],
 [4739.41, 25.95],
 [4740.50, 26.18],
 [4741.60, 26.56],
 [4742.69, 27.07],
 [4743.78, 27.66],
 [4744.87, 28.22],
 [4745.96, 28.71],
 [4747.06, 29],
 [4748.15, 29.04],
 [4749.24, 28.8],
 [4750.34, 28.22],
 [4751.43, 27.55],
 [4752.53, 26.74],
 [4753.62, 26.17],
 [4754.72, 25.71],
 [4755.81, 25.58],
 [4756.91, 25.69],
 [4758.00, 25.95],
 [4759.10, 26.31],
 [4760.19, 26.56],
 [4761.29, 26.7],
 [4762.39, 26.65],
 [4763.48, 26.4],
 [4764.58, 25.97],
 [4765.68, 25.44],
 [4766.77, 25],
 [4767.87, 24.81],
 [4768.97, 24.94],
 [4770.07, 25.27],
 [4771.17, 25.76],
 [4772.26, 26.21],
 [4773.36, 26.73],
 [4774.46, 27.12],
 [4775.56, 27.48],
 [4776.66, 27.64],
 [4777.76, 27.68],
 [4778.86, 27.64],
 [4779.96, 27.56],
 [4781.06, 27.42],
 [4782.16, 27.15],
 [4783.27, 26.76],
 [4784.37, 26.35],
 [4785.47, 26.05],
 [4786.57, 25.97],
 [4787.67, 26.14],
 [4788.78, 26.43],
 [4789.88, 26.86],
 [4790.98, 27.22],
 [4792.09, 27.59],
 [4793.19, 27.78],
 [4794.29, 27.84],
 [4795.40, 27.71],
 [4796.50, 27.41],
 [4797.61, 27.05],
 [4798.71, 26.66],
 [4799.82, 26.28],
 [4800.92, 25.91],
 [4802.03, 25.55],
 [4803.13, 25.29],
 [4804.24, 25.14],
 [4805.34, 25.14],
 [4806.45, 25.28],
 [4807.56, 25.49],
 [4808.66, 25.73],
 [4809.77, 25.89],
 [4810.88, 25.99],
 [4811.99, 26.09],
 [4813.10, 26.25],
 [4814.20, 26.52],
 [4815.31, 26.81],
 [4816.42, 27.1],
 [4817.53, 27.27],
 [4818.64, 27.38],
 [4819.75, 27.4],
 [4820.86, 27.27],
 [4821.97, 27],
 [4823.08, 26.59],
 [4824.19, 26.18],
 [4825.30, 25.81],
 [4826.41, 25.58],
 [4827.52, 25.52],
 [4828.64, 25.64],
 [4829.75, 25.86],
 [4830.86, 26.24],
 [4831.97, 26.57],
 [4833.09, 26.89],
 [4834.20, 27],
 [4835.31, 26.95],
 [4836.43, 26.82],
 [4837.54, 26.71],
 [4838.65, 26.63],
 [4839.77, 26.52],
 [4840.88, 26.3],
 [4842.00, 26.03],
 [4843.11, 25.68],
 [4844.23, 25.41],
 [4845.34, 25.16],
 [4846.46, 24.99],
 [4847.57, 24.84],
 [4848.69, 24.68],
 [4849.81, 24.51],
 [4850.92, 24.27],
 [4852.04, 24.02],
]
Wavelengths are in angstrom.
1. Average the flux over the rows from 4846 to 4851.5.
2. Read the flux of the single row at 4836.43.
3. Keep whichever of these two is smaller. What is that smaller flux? 24.7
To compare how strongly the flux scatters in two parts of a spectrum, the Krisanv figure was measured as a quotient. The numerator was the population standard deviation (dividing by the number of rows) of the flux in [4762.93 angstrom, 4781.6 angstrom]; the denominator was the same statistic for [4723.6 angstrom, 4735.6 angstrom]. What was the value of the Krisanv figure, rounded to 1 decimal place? 3.0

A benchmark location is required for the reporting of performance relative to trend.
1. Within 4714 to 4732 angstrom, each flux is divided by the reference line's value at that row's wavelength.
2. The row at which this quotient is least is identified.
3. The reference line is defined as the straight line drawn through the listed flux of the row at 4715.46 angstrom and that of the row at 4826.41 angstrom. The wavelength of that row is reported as 4729.60 angstrom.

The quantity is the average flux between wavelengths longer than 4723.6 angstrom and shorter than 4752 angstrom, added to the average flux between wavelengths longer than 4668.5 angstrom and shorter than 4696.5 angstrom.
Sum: 52.0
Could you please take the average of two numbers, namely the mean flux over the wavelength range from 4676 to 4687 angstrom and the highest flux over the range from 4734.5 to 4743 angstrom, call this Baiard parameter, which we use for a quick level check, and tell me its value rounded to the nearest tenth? 26.3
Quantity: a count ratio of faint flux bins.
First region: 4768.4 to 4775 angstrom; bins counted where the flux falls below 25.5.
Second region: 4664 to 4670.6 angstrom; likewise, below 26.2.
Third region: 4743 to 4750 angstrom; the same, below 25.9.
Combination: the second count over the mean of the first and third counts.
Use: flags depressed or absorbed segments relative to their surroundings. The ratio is 6.0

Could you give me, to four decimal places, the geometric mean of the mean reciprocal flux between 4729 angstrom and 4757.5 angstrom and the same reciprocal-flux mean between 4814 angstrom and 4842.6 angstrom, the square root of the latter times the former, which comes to 0.0377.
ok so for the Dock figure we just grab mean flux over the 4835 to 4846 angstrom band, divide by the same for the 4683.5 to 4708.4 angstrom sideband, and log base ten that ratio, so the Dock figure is 0.011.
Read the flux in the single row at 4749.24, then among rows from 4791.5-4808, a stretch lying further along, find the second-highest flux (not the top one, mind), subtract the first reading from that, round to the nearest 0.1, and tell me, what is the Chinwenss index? -1.0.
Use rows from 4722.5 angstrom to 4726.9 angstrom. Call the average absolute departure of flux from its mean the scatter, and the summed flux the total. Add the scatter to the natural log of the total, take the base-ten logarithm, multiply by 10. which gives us 6.85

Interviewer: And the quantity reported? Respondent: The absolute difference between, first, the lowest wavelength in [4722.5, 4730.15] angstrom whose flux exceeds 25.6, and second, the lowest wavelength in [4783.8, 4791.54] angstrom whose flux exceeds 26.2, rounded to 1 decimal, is 61.3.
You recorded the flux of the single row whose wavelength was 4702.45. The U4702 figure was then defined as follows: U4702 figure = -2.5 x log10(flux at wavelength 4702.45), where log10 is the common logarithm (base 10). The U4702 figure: -3.48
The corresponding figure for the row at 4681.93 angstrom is -3.50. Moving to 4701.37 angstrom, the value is -3.48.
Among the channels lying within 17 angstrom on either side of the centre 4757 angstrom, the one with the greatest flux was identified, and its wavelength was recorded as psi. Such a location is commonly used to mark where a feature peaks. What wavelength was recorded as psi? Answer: 4748.15 angstrom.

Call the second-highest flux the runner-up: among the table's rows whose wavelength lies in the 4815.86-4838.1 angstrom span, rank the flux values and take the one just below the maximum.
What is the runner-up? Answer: 27.38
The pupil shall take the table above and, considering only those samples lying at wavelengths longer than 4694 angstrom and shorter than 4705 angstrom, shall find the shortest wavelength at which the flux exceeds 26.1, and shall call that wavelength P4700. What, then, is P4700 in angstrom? 4694.88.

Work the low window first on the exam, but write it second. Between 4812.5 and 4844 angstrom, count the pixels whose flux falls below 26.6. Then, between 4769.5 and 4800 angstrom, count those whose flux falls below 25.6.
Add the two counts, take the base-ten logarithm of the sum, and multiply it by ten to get 12.0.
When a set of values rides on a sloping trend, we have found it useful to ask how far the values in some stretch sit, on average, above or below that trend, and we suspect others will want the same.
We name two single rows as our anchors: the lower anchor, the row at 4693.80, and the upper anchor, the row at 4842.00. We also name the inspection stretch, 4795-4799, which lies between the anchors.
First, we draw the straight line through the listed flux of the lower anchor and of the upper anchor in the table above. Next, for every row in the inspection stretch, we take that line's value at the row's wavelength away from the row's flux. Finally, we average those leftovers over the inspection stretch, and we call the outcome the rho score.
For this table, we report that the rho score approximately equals 1.2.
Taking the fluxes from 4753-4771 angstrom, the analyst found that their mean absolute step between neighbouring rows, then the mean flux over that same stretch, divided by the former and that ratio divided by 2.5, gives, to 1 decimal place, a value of 38.2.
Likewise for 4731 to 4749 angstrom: 38.5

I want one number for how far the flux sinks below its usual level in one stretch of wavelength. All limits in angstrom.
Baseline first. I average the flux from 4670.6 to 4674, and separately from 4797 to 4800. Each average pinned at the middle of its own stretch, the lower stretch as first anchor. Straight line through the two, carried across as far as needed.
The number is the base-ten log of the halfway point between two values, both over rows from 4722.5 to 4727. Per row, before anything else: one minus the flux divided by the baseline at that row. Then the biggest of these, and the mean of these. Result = -1.50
